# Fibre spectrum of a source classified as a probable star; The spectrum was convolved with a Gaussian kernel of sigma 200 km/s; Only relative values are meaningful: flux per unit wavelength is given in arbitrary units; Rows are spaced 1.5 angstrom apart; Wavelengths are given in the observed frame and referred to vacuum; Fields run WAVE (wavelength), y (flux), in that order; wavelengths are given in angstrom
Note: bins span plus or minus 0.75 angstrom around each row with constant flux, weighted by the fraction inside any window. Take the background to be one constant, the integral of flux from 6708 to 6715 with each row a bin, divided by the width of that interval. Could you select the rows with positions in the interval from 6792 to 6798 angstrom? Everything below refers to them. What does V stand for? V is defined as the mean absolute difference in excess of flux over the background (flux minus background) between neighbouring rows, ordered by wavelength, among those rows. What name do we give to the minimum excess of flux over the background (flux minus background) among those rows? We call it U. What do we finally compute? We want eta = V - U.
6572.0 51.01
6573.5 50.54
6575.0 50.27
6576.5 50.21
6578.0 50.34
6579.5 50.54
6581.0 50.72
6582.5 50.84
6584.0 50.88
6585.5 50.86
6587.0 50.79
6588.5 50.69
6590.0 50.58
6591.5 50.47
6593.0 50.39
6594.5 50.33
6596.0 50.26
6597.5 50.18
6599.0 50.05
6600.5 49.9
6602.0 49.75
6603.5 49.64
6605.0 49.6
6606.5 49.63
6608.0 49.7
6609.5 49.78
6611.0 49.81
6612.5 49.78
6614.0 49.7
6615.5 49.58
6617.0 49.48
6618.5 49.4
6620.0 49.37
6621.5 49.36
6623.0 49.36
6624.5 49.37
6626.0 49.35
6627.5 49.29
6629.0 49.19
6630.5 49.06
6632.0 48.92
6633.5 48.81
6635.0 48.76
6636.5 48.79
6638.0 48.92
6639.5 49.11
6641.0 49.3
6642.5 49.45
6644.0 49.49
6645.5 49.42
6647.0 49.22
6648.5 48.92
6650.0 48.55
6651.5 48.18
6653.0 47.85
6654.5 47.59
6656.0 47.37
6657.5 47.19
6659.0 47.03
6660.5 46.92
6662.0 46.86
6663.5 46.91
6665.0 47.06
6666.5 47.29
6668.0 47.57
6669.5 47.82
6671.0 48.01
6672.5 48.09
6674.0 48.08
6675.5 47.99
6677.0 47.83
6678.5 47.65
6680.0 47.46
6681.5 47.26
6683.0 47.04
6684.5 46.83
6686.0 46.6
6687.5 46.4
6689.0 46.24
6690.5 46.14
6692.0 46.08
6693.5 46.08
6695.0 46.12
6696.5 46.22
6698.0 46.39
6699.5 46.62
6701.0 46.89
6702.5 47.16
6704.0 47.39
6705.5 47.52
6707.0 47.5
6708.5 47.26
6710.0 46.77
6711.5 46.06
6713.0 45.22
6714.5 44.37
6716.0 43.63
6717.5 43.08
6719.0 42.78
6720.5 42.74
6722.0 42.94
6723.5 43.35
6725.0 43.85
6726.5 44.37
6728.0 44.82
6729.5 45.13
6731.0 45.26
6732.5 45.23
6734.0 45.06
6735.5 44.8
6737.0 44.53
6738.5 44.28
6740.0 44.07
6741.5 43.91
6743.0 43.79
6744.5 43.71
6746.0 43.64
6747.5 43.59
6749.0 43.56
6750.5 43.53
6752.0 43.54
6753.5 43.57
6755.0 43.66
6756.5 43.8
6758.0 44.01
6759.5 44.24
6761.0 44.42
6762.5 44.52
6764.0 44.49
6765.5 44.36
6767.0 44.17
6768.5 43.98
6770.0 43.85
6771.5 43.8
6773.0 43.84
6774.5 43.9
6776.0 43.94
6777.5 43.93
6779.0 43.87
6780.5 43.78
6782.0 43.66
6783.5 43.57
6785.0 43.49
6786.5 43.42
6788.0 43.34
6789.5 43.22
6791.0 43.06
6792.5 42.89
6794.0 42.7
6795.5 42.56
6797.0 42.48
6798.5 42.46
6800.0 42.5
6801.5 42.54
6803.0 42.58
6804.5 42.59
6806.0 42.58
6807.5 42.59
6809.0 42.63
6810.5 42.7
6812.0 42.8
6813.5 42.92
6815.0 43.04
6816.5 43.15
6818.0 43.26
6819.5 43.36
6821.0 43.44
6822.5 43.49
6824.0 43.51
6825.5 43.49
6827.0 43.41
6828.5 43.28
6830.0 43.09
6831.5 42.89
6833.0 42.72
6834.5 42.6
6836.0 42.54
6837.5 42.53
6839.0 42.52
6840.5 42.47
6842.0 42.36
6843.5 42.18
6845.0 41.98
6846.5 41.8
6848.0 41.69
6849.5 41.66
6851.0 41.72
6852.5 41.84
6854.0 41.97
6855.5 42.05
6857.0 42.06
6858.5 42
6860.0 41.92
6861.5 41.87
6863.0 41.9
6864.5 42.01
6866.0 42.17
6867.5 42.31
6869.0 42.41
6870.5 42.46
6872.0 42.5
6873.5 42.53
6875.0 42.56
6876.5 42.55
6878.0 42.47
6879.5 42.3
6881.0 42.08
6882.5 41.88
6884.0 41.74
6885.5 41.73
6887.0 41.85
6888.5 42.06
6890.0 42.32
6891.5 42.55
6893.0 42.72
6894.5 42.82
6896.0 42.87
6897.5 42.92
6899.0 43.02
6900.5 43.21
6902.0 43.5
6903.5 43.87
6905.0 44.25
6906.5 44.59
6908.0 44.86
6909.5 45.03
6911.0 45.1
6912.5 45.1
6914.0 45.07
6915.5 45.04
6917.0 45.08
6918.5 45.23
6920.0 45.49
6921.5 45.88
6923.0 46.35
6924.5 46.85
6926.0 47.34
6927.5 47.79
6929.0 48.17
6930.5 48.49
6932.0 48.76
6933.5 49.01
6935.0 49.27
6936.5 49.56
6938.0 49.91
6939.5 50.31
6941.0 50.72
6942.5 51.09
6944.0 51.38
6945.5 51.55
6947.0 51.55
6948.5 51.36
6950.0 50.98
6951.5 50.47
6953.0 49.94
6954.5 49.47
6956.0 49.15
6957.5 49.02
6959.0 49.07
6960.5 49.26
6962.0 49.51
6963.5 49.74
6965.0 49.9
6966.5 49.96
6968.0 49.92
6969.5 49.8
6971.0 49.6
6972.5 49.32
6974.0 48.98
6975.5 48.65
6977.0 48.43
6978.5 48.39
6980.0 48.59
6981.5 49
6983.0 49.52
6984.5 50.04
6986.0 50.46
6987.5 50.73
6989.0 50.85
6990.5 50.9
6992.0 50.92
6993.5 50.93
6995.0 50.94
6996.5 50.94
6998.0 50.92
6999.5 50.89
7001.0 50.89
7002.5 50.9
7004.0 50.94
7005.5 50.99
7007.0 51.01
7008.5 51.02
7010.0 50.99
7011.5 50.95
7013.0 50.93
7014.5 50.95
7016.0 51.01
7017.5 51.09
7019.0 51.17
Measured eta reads 3.6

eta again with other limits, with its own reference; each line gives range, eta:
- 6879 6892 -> 4.4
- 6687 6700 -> 0.0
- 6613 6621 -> -3.3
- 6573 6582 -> -4.1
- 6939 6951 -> -4.1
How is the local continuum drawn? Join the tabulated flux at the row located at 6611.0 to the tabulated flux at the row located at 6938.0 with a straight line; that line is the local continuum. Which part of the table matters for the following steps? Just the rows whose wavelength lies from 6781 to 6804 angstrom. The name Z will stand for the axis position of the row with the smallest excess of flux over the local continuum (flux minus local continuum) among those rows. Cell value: 6798.5 angstrom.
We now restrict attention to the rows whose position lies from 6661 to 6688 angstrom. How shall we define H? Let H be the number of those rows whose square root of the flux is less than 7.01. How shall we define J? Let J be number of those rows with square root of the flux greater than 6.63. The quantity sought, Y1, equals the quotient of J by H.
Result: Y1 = 1.0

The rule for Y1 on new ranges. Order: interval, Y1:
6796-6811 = 0.0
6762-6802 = 0.2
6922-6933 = 1.0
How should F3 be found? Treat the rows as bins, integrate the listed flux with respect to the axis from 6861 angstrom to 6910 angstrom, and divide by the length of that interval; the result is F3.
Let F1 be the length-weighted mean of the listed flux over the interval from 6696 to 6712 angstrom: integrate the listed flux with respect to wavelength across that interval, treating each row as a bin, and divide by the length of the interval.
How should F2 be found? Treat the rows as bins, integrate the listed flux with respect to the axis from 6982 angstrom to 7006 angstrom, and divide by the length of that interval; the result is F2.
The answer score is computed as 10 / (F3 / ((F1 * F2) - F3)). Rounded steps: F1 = 46.9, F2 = 50.7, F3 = 43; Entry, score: 547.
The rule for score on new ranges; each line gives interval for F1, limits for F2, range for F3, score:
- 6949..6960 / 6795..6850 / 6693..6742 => 460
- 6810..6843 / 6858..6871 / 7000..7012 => 345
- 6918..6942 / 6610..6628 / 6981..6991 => 464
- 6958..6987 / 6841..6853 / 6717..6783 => 461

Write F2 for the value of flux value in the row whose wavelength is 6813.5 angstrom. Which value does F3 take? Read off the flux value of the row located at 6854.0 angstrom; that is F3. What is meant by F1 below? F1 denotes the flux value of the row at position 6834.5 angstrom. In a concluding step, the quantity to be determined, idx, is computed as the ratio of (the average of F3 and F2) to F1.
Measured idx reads 1.00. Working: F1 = 42.6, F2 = 42.92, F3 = 41.97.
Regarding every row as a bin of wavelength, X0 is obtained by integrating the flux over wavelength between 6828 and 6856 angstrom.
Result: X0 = 1185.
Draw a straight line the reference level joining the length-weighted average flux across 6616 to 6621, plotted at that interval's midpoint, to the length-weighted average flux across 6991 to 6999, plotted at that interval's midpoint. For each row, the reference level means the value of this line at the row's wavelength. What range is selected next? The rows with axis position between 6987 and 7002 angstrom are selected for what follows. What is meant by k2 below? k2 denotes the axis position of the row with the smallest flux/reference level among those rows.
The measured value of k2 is 6987.5 angstrom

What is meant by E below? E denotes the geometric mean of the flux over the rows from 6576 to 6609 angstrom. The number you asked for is 50.3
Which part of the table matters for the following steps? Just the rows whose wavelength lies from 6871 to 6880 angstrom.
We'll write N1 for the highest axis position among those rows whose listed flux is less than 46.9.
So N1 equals 6879.5 angstrom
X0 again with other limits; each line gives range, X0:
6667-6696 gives 1366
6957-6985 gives 1380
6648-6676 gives 1334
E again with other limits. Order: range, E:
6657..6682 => 47.5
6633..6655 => 48.8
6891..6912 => 43.7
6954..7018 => 50.1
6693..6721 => 45.8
